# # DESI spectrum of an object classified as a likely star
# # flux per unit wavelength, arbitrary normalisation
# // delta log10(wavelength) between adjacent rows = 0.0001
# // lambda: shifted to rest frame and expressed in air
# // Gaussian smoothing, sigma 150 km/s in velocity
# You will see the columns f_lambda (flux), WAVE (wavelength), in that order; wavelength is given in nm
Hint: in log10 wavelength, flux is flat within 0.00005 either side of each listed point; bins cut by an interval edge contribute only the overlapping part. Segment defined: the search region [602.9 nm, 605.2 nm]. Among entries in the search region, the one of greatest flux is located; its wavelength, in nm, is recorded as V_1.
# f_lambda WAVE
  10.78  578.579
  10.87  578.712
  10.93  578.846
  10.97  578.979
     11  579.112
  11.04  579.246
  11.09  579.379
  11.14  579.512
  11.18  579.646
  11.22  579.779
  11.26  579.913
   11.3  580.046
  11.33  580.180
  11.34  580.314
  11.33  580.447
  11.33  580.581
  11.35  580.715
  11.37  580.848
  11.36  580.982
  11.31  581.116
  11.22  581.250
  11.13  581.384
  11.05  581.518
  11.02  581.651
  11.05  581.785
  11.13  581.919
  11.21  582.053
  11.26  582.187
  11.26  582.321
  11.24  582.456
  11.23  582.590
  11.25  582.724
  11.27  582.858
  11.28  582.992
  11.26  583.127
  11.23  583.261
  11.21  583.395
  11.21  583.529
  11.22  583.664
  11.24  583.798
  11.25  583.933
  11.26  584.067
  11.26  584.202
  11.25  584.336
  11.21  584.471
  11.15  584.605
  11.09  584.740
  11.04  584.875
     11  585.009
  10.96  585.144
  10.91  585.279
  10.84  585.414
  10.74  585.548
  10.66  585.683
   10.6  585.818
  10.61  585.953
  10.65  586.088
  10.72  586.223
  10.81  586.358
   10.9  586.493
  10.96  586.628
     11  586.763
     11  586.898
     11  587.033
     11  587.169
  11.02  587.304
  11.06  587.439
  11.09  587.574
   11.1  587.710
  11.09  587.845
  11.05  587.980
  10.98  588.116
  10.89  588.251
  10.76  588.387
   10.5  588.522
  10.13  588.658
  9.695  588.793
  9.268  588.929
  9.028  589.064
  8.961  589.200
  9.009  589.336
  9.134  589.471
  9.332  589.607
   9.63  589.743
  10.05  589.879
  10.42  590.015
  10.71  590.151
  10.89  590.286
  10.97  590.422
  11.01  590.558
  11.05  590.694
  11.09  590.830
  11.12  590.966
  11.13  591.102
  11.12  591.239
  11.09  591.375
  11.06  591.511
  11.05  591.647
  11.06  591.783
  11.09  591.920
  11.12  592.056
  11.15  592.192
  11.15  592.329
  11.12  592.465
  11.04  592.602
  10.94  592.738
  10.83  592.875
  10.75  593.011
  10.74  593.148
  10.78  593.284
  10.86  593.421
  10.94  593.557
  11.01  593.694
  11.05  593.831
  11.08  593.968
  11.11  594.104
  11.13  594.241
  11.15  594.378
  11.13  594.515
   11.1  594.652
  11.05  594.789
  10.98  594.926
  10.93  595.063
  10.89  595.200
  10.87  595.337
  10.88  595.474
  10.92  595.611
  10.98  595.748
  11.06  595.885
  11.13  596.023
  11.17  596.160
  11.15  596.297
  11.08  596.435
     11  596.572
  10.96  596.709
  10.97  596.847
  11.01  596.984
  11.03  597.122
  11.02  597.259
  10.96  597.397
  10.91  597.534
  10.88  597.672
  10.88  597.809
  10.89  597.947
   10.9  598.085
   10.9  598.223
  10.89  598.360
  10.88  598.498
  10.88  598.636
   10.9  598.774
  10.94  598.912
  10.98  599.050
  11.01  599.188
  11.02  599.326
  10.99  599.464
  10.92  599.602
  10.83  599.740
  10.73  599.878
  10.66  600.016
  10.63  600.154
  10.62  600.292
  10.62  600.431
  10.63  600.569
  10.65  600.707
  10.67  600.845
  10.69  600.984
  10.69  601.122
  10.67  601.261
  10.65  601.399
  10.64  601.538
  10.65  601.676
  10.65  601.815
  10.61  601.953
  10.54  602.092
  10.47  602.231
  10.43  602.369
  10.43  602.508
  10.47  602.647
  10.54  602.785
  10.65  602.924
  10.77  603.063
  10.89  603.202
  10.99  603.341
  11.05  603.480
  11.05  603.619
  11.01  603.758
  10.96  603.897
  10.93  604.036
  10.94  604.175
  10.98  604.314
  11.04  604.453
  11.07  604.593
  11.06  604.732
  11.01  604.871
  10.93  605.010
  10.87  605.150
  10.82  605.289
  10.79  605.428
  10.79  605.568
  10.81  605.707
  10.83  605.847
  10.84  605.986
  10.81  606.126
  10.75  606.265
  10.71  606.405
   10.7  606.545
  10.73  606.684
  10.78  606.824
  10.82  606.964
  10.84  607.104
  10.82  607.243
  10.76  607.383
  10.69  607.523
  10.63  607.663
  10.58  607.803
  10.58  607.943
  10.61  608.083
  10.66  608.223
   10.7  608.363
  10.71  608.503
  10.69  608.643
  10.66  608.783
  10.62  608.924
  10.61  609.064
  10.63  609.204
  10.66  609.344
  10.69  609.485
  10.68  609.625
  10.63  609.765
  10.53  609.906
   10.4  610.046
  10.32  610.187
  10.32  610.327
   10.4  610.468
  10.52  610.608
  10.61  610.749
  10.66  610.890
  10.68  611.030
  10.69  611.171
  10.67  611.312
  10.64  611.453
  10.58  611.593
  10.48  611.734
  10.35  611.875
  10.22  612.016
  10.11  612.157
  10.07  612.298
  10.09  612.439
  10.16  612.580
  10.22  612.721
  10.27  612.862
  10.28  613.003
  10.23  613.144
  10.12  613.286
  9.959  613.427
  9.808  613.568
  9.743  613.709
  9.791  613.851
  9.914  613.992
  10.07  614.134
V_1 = 604.593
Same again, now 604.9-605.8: 605.010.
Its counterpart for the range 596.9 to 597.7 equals 597.122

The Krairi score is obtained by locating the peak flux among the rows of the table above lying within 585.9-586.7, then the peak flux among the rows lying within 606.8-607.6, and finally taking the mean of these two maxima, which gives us 10.9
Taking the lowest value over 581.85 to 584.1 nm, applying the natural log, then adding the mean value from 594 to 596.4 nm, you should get 13.4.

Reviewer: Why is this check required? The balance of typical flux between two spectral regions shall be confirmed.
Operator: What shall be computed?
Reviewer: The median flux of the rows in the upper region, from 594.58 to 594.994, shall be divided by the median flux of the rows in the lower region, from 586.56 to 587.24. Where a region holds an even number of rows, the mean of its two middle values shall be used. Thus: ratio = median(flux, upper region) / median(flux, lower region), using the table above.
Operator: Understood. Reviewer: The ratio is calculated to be 1.005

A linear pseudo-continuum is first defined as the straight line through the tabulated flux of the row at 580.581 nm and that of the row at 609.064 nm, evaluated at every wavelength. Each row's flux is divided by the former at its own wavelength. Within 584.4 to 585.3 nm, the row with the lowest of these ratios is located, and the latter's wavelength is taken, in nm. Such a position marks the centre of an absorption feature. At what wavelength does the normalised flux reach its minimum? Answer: 585.279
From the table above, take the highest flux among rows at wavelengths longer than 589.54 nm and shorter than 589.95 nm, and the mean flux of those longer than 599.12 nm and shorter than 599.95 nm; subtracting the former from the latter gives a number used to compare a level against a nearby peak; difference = 0.9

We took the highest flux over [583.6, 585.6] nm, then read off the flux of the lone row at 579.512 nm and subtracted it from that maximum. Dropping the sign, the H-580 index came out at 0.12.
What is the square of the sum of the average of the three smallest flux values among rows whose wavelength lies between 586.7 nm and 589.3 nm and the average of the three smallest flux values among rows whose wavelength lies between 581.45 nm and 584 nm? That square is 405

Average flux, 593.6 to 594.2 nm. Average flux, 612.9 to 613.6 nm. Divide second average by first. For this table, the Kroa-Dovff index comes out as 0.91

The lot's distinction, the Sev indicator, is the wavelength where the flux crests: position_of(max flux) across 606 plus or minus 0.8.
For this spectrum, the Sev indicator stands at 605.986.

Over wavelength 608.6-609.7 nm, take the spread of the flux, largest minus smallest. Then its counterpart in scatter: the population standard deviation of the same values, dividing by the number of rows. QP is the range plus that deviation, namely 0.11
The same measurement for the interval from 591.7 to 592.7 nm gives 0.15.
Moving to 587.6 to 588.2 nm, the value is 0.17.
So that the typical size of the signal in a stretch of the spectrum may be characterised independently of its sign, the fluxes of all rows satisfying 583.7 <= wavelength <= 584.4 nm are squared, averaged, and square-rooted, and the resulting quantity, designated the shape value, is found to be 11.3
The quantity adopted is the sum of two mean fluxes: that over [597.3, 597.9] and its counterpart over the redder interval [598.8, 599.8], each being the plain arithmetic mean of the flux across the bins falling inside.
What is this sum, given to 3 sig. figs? 21.9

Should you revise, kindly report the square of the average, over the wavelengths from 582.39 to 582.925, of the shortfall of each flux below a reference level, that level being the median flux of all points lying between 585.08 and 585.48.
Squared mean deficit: 0.11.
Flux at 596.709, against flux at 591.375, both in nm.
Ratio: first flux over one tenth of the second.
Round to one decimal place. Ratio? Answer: 9.9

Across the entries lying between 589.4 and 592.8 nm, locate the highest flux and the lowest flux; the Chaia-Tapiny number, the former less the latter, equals 2.02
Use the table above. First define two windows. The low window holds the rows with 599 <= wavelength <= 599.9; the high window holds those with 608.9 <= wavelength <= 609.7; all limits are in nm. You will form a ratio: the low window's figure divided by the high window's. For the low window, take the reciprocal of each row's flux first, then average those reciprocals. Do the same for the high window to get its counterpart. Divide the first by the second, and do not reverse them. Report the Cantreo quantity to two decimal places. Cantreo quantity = 0.97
